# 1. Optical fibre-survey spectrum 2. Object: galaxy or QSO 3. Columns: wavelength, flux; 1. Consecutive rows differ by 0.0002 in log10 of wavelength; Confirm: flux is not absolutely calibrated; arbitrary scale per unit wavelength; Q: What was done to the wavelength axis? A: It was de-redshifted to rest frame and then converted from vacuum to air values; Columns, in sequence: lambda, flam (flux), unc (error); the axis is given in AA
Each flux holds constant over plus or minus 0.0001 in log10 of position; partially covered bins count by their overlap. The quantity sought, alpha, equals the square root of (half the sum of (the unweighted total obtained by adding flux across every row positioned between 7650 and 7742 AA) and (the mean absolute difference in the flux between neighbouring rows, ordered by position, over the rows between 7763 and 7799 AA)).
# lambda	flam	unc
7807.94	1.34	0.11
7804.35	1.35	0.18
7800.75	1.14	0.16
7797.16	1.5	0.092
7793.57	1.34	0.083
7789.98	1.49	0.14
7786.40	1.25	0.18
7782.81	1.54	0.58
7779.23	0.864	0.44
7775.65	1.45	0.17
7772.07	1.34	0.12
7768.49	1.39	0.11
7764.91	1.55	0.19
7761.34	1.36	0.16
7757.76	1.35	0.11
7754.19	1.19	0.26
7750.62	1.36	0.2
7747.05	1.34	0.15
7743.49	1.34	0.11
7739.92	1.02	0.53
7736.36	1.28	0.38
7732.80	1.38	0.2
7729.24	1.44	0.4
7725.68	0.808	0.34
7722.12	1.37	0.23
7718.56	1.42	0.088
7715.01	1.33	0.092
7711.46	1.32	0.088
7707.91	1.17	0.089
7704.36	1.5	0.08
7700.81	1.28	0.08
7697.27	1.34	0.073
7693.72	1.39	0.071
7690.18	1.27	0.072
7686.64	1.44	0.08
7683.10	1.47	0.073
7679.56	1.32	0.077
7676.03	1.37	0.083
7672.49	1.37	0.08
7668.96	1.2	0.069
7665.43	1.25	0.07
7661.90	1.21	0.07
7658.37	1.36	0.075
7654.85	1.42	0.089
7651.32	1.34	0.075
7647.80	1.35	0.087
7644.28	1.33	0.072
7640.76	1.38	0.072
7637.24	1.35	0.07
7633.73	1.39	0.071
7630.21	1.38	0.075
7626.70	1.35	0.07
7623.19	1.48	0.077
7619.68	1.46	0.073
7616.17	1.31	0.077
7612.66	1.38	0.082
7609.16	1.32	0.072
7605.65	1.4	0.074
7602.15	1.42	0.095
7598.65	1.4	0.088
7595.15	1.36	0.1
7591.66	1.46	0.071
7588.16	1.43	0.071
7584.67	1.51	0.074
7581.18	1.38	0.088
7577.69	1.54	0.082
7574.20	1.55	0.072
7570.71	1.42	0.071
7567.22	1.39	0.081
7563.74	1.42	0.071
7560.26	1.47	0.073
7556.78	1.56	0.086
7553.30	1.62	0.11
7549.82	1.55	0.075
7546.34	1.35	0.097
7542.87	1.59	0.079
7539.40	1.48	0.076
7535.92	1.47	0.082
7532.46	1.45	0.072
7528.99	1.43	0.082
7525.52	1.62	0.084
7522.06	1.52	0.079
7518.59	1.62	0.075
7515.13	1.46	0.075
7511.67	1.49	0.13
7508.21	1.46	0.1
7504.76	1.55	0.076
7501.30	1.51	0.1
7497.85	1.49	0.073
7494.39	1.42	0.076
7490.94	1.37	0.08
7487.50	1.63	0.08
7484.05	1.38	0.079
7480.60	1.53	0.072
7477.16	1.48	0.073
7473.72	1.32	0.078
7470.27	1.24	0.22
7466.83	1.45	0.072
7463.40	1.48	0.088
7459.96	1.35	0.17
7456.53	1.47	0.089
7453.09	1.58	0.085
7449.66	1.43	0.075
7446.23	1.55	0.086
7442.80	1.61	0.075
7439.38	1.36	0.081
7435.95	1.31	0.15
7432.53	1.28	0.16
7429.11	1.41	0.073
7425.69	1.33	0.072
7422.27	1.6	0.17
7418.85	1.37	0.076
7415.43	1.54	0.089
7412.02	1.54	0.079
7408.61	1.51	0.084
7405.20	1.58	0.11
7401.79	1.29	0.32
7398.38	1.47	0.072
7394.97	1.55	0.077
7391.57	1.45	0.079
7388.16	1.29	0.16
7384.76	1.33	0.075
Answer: 4.14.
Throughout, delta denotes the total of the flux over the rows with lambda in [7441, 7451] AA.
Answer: 4.6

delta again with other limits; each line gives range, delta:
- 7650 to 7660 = 4.1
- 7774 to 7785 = 3.9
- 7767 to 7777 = 4.2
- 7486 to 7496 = 4.4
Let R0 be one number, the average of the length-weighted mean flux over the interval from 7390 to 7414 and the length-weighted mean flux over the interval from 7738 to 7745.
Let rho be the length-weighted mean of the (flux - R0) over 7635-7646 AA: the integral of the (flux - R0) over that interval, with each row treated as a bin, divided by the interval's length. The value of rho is 0.024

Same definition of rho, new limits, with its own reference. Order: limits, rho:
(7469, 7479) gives 0.023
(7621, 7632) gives 0.075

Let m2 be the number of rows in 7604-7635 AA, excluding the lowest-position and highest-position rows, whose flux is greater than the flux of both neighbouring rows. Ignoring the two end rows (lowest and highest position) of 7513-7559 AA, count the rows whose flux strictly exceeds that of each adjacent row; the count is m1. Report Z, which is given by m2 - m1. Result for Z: -2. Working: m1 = 4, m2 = 2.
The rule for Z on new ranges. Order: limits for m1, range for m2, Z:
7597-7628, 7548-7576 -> -2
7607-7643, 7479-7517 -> 0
